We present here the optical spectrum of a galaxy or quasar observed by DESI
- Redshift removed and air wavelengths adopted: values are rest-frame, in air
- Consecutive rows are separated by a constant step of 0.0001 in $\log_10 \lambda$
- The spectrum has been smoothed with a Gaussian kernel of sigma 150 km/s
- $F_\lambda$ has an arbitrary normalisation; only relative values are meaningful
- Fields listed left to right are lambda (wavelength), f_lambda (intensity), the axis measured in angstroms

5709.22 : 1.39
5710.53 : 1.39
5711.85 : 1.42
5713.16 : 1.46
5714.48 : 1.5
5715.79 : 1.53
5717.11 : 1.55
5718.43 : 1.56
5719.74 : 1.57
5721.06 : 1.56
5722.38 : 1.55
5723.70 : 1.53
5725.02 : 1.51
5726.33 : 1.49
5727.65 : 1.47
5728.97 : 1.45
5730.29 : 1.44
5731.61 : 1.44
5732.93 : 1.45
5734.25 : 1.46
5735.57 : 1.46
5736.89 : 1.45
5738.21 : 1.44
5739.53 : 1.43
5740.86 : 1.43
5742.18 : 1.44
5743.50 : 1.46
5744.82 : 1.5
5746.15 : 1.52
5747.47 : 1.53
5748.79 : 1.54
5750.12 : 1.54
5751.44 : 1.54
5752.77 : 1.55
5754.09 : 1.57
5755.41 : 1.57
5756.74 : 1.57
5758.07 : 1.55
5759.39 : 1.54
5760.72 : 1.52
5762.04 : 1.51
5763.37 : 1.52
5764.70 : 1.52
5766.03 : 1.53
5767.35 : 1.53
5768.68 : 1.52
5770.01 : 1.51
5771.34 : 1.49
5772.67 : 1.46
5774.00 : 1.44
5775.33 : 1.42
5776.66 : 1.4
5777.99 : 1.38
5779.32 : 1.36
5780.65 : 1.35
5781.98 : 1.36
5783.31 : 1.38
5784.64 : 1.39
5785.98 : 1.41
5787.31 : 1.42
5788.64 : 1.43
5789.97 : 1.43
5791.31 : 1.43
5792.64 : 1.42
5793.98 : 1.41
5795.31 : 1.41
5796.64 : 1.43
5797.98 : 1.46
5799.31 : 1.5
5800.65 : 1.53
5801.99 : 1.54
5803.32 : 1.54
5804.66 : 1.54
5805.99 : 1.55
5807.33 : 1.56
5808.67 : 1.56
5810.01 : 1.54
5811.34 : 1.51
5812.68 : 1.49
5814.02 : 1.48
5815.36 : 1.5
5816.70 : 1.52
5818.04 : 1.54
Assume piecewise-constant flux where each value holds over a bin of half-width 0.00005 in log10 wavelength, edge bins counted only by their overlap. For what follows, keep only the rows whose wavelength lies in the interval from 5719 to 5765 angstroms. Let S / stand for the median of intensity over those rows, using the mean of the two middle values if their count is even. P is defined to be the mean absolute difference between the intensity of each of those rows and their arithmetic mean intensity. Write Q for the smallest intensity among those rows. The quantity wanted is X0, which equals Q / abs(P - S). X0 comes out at 0.97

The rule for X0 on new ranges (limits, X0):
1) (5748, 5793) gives 0.94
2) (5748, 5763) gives 0.99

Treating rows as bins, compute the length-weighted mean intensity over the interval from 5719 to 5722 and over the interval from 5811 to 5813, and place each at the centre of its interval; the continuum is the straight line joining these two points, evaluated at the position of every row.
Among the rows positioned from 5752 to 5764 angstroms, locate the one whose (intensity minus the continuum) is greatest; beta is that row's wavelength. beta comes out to 5756.74 angstroms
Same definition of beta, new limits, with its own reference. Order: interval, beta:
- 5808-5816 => 5808.67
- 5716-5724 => 5719.74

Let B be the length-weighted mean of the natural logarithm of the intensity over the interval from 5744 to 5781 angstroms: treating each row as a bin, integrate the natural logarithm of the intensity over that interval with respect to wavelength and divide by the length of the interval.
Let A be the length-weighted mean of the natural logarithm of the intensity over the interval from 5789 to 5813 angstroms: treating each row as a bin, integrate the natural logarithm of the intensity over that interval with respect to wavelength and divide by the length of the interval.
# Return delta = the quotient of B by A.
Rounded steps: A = 0.40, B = 0.405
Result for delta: 1.02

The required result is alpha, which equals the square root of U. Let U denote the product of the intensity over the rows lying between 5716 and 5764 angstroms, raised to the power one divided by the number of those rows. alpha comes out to 1.227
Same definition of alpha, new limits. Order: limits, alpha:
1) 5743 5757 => 1.239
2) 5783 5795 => 1.189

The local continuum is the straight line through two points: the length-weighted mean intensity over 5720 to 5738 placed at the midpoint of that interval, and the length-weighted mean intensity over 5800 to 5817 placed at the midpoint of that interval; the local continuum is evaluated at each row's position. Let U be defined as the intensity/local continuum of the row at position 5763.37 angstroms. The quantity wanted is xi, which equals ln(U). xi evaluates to 0.012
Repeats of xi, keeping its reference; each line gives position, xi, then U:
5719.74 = 0.061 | 1.06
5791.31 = -0.060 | 0.94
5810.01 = 0.007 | 1.01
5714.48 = 0.018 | 1.02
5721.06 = 0.054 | 1.06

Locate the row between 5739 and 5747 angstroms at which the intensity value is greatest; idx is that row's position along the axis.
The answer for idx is 5746.15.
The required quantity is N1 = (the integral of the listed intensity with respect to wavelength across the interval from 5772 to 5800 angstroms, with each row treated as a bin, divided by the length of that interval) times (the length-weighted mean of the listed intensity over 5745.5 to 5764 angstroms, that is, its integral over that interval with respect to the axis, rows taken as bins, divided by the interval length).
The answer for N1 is 2.18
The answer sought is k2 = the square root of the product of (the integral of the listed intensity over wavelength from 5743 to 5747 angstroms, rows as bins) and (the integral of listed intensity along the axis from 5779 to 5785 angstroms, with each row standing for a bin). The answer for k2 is 7.0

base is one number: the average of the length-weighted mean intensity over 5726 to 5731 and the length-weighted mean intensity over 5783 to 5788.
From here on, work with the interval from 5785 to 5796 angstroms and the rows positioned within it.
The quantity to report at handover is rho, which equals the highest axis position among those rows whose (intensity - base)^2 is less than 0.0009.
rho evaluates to 5795.31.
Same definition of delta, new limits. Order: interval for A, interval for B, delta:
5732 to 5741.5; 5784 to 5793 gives 0.95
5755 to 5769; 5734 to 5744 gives 0.86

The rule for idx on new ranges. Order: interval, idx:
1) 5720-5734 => 5721.06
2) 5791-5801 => 5800.65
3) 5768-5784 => 5768.68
